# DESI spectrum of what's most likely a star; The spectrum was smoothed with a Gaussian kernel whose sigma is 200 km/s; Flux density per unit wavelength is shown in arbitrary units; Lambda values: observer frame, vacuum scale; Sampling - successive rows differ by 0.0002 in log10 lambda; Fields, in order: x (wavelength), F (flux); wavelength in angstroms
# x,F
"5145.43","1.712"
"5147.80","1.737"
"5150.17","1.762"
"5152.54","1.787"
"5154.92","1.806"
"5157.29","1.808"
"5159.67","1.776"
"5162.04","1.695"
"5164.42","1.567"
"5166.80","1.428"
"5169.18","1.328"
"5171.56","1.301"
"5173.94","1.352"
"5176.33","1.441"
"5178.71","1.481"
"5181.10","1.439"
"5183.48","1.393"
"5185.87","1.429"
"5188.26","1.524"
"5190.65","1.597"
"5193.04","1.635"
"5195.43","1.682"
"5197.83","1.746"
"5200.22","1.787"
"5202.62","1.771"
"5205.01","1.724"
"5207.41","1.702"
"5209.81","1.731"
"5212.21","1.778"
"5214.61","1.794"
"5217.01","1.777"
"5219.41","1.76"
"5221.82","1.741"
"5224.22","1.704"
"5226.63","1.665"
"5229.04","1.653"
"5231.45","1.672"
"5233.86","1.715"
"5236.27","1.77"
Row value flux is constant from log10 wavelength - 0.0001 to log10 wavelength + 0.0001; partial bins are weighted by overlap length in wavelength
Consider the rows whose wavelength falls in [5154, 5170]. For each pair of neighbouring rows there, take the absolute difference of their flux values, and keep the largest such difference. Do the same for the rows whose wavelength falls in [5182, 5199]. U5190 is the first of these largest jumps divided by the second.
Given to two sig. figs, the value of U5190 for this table 1.5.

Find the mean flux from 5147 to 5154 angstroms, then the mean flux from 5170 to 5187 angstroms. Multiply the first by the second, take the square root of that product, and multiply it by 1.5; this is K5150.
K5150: 2.36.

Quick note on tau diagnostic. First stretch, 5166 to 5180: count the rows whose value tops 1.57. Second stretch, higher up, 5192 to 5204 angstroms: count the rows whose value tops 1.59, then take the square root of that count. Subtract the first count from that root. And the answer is 2.24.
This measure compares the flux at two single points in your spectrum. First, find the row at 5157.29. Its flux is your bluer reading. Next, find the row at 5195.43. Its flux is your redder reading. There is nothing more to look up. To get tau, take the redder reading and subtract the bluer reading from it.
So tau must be -0.13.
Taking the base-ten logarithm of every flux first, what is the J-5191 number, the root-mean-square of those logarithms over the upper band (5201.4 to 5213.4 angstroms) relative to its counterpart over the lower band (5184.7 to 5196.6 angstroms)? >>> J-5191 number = 1.2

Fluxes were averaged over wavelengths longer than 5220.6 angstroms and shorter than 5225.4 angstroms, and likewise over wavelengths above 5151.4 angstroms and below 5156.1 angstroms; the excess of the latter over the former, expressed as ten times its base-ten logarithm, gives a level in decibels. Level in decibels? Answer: -11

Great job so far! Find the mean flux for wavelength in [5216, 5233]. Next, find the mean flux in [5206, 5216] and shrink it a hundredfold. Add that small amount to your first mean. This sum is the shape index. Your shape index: 1.73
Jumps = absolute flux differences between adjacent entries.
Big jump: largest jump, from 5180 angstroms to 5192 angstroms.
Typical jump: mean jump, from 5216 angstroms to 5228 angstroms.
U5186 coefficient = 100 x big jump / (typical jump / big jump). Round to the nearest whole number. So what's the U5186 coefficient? 32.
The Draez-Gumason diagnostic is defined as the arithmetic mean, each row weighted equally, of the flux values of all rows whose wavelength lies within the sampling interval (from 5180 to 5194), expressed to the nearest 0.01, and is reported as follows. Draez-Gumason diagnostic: 1.50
